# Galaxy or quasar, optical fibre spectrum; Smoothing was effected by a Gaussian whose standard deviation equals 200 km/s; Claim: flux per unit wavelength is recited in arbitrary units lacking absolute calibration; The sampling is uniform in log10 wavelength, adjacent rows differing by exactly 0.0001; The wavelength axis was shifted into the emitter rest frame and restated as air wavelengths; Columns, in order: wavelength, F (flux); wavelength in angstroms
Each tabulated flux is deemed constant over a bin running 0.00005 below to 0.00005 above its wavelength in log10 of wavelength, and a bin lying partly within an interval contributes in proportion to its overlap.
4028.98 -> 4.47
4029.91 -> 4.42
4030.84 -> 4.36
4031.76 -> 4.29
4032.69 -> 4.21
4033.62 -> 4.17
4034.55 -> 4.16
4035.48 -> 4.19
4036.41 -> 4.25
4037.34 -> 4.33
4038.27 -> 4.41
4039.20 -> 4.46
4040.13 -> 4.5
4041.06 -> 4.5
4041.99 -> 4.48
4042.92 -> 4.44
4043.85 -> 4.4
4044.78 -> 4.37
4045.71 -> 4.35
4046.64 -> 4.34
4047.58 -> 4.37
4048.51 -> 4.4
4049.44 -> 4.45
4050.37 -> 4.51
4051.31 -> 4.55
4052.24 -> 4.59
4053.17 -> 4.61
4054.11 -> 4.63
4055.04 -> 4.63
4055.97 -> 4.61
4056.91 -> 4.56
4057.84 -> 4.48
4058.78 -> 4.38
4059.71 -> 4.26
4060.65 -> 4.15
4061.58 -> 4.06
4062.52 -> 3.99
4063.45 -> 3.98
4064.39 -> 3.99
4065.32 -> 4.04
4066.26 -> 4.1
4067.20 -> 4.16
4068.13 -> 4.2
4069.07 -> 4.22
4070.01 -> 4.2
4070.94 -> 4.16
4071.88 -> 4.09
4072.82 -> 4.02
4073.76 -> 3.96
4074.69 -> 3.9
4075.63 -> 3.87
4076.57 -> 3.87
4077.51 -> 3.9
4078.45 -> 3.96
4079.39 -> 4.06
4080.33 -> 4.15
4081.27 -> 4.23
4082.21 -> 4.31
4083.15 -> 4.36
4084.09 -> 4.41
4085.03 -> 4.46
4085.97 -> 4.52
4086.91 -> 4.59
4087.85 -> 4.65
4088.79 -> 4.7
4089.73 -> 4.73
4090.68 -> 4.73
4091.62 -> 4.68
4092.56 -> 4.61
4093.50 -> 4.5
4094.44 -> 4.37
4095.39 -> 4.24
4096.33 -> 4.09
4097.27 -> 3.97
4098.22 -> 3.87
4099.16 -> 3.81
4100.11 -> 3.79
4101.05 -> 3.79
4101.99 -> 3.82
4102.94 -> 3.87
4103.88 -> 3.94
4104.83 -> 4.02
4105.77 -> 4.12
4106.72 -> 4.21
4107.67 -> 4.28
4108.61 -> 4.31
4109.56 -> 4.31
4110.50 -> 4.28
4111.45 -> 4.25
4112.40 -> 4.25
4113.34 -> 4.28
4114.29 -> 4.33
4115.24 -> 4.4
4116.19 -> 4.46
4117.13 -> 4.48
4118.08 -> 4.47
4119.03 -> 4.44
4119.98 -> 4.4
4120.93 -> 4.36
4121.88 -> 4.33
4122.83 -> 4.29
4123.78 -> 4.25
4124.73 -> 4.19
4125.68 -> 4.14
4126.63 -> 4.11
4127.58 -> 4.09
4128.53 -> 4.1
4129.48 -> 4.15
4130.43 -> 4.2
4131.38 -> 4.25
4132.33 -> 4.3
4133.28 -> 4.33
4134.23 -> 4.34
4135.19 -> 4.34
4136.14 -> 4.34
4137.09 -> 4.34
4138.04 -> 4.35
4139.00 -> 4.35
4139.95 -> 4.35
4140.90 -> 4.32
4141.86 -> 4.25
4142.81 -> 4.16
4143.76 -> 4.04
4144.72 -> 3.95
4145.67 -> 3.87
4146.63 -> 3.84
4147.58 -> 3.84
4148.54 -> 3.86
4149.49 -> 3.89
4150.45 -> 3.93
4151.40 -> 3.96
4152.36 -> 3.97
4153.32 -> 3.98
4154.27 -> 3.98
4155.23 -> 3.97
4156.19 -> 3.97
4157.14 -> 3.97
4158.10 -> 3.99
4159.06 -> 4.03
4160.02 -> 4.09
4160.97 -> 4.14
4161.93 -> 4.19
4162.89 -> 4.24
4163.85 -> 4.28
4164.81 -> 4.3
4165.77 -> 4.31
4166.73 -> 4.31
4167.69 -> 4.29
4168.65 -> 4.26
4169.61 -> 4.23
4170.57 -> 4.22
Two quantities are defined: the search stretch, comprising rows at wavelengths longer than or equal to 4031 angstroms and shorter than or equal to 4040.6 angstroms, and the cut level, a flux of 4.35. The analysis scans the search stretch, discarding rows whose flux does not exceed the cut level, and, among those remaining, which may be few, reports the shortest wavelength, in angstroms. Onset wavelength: 4038.27 angstroms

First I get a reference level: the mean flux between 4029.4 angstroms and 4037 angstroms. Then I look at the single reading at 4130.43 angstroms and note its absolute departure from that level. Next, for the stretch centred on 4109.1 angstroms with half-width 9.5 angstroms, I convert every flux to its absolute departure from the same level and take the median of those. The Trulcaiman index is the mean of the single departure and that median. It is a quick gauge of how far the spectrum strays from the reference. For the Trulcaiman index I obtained 0.10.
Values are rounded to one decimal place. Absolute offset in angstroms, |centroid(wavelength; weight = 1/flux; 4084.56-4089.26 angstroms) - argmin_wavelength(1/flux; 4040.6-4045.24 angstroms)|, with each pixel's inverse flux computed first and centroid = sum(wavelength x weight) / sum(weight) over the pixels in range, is 45.8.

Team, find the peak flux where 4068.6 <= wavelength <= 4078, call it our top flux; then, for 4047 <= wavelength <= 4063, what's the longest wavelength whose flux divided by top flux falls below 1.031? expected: 4062.52 angstroms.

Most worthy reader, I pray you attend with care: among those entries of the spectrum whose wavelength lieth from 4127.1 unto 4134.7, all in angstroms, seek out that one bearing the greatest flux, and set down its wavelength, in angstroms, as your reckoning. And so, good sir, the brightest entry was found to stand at 4134.23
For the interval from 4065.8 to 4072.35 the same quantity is 4069.07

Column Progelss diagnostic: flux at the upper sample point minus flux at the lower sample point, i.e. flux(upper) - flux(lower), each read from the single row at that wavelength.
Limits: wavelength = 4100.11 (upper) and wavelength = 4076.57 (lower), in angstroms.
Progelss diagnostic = -0.08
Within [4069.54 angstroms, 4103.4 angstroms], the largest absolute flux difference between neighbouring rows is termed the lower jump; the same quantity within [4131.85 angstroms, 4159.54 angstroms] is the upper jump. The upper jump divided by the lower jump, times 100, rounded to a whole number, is 80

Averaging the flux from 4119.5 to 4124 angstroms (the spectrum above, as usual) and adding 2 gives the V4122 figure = 6.33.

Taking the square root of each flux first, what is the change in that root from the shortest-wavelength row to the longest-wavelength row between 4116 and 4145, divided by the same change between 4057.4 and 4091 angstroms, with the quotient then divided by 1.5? -1.4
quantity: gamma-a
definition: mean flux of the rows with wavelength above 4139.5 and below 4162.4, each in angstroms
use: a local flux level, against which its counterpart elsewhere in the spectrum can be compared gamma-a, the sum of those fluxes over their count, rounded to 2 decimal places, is 4.02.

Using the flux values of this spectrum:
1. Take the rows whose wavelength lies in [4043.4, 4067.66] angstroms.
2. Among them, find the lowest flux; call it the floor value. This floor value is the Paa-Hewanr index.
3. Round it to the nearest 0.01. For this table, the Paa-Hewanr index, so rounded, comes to 3.98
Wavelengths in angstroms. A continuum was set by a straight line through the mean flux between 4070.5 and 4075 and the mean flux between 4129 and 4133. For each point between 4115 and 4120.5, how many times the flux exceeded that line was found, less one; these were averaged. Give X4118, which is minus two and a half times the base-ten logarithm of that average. 3.0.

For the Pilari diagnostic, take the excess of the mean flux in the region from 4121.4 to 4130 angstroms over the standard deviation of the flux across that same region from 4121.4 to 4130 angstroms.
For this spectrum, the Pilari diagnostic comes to 4.10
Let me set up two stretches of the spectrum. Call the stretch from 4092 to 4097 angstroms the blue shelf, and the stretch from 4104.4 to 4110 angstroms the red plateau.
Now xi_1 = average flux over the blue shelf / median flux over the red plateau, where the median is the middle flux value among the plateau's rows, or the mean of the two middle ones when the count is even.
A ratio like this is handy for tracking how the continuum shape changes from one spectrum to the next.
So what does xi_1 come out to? 1.03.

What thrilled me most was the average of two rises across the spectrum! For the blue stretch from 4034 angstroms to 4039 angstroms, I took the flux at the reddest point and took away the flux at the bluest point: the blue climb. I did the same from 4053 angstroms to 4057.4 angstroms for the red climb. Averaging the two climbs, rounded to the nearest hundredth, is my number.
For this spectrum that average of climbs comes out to 0.10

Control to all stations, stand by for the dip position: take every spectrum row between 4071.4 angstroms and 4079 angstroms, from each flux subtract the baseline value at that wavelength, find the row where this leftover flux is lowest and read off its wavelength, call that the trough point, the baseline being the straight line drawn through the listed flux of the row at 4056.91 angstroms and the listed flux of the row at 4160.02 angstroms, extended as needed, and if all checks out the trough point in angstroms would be 4075.63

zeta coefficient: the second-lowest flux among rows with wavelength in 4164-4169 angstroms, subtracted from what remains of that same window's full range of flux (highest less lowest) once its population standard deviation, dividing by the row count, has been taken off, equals -4.26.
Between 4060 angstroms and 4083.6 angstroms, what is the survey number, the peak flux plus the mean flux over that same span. 8.4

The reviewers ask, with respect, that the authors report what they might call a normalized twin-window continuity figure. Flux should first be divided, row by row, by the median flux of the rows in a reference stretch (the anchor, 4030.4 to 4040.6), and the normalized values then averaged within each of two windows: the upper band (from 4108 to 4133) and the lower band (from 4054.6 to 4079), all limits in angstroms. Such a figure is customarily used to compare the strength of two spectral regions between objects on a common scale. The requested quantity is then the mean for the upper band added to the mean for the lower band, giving 1.96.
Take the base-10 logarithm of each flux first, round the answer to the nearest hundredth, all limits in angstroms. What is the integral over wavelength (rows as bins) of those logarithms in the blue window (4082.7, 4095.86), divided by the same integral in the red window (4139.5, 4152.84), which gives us 1.07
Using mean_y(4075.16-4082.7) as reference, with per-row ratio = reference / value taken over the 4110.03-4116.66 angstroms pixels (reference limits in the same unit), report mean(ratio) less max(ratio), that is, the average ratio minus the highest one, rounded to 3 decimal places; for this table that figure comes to -0.015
